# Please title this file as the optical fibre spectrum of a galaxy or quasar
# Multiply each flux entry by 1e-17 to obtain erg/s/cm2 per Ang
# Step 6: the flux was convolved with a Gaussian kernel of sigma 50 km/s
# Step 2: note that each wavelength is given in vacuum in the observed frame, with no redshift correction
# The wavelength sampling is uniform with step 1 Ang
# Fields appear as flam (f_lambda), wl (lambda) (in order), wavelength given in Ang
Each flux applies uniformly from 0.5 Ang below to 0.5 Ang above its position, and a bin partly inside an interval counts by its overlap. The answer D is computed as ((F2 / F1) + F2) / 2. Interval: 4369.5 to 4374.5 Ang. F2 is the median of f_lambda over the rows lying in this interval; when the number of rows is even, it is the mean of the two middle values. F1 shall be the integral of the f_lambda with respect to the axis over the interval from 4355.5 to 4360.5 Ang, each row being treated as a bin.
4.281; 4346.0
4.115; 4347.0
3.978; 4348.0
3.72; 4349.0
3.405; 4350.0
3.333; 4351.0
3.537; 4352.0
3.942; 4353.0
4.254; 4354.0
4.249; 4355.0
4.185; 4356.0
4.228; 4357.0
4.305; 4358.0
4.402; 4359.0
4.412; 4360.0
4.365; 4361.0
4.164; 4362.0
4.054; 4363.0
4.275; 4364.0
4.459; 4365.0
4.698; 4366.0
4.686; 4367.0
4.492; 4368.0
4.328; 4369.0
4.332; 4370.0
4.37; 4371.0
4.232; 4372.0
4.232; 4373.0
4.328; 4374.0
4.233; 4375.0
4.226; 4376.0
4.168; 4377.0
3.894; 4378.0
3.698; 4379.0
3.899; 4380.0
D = 2.26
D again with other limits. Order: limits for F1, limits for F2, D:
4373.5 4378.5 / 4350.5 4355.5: 2.07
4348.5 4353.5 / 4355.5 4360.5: 2.27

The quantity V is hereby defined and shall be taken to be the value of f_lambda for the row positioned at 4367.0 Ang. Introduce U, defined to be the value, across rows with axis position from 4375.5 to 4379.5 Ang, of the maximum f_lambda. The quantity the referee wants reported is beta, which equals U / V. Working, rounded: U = 4.226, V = 4.686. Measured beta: 0.90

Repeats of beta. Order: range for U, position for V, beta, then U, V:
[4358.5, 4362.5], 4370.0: 1.02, 4.412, 4.332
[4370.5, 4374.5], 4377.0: 1.05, 4.37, 4.168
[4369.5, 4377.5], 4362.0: 1.05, 4.37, 4.164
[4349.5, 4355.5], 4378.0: 1.09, 4.254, 3.894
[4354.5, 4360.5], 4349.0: 1.19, 4.412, 3.72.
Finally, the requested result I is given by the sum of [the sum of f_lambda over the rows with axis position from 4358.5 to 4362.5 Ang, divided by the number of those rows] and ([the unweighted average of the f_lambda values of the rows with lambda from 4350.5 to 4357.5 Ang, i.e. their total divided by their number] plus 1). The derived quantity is 9.3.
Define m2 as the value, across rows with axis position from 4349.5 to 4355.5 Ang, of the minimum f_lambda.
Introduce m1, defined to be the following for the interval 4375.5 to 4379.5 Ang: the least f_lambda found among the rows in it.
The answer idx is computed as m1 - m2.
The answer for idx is 0.4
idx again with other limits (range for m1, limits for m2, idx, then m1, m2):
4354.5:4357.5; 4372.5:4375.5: 0.0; 4.185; 4.232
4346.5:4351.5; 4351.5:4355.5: -0.2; 3.333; 3.537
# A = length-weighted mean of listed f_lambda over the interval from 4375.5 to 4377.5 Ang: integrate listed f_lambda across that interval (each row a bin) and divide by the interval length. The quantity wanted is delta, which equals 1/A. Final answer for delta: 0.238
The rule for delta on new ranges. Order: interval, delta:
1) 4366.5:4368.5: 0.218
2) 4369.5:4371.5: 0.230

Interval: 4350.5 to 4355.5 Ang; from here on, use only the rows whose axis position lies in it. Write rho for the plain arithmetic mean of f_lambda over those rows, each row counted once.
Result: 3.86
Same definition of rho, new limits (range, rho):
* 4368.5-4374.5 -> 4.30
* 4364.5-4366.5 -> 4.58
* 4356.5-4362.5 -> 4.31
